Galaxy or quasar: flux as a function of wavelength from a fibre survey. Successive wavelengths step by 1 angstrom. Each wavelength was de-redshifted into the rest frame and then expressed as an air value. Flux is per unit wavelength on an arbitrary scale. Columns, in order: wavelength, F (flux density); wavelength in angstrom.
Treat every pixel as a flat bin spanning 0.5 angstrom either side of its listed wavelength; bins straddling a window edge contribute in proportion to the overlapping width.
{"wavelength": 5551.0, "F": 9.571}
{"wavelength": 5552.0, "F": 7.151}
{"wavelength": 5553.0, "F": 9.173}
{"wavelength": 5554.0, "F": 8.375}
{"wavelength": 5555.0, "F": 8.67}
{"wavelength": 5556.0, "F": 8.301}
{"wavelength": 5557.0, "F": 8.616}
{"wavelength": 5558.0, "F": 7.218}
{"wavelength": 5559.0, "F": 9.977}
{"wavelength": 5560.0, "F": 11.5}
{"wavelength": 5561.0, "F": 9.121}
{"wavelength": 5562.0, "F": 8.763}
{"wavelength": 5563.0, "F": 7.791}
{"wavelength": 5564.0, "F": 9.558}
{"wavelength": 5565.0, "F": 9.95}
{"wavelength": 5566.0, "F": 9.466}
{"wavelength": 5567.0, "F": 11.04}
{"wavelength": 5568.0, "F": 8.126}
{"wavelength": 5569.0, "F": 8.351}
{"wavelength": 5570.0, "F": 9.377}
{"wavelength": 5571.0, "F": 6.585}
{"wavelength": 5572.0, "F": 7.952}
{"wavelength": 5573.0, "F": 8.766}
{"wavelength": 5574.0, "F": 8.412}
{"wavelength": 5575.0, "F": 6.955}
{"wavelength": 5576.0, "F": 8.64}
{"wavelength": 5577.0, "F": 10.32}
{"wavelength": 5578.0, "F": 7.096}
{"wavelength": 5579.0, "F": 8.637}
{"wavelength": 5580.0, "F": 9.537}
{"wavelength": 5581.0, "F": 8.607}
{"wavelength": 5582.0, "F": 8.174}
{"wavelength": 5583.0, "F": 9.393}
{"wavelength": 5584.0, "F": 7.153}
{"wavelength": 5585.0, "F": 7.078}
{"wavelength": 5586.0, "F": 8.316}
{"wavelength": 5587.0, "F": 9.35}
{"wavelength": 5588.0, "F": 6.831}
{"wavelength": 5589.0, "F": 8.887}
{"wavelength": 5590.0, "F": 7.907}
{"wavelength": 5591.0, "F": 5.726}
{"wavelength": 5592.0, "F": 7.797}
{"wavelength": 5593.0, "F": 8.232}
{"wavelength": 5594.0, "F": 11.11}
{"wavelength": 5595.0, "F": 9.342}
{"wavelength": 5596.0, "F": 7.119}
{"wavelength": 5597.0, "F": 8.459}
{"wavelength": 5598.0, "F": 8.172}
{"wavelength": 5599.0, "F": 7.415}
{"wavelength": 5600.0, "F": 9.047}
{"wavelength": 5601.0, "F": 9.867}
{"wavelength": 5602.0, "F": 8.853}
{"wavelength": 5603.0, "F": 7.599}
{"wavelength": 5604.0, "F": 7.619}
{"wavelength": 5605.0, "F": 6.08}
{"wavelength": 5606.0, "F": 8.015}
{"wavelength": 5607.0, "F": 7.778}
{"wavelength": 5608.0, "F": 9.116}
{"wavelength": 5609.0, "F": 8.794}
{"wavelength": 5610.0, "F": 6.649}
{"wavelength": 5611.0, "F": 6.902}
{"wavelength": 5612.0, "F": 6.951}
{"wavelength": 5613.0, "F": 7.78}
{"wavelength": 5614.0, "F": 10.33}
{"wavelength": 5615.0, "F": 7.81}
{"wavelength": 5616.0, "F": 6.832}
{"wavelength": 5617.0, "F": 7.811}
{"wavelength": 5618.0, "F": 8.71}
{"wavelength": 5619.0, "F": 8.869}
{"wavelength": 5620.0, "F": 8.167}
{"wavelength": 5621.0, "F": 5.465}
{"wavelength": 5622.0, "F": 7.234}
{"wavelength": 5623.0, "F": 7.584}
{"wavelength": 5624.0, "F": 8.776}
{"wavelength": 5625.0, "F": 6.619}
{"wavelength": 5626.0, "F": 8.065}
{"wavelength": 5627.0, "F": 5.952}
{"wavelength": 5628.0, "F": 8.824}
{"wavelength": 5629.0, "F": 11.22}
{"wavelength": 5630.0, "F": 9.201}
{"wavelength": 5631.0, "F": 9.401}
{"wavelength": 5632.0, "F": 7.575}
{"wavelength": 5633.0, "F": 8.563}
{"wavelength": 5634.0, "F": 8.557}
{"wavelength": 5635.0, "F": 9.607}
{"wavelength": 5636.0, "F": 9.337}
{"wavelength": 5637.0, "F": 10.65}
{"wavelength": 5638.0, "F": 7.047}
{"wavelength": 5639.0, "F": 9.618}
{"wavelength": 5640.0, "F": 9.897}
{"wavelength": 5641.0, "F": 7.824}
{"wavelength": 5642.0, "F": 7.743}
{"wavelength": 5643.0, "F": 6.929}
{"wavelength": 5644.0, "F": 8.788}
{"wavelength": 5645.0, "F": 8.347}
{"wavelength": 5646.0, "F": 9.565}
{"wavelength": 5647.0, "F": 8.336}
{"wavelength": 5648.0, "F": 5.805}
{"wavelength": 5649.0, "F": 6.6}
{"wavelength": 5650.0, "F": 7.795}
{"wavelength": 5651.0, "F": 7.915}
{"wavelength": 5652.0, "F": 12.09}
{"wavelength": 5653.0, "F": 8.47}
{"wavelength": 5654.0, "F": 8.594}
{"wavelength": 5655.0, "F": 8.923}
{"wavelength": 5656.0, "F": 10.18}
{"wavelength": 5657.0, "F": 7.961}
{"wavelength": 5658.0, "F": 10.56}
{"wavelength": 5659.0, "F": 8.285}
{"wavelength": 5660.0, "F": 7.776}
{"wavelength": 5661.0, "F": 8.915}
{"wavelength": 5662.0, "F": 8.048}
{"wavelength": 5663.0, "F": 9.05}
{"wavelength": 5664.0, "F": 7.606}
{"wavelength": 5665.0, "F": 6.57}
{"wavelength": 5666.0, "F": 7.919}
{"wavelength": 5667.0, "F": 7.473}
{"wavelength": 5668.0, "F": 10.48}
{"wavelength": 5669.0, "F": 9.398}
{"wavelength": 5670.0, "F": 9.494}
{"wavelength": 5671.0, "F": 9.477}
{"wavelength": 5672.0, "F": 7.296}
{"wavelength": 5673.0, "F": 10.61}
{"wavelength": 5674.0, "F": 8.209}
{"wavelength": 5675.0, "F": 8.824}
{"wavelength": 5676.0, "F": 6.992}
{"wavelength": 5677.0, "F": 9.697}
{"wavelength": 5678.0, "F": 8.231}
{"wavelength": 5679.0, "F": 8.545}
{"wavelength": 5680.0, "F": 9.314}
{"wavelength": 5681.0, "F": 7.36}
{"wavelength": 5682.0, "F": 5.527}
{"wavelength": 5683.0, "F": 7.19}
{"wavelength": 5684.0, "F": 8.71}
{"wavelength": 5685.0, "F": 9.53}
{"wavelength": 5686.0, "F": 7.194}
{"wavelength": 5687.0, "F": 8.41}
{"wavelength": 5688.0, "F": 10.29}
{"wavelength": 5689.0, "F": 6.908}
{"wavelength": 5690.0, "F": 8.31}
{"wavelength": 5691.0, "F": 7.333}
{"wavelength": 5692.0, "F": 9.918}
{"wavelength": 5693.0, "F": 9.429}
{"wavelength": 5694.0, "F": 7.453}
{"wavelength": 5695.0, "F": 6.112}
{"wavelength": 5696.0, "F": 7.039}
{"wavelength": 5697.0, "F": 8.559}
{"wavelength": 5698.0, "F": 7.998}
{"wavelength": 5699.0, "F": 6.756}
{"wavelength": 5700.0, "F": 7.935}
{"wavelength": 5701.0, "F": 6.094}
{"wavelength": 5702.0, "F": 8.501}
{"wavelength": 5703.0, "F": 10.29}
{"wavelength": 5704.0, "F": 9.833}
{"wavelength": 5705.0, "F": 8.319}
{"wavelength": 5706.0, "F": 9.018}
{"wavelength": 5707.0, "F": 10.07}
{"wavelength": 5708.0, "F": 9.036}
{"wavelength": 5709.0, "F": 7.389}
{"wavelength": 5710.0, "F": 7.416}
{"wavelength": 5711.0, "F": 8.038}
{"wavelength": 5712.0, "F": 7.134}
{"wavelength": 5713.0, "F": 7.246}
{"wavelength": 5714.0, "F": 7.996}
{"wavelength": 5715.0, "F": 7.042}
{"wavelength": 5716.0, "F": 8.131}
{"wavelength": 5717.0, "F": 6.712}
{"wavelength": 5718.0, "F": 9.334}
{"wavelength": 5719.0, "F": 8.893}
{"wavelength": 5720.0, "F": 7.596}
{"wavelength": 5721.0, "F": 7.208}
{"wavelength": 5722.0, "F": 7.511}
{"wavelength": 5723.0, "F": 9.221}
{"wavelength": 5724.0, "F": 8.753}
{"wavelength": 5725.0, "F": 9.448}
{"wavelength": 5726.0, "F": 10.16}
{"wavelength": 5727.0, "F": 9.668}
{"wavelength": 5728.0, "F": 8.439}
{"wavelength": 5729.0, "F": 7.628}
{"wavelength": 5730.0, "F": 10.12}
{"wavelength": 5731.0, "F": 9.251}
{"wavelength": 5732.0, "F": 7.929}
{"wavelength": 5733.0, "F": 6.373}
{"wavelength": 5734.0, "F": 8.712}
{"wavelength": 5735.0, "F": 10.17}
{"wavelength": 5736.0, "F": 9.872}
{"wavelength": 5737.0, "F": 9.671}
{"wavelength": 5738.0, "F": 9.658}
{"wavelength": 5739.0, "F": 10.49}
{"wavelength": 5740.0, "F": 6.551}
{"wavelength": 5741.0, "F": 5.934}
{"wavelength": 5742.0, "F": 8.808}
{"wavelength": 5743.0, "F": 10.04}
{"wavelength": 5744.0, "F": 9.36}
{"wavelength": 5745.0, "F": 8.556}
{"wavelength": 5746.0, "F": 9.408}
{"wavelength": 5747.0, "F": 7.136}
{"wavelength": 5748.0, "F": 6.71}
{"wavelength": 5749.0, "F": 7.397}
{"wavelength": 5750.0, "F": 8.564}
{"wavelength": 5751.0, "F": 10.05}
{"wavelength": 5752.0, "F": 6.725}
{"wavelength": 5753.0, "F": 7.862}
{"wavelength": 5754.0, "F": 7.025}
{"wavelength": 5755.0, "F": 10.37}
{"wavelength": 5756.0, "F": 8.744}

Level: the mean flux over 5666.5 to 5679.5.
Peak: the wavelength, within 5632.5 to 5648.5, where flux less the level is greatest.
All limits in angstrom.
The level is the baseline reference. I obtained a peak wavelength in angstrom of 5637.0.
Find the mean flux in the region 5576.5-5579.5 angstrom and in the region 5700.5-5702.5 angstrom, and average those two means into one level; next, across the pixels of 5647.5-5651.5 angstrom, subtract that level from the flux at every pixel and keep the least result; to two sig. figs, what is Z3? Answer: -2.2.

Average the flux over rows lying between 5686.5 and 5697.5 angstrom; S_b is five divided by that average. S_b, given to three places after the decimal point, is 0.613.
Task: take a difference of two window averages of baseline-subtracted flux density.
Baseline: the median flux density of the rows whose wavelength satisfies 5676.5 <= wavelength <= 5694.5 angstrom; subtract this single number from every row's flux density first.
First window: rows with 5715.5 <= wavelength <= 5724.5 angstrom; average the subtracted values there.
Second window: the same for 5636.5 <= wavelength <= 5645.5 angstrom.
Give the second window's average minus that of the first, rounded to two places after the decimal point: 0.39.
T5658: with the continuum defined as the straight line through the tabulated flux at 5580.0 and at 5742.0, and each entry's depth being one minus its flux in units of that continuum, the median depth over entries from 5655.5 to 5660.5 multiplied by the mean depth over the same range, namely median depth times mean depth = 0.0025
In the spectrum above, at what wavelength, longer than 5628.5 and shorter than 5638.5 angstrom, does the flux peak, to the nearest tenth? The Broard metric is 5629.0 angstrom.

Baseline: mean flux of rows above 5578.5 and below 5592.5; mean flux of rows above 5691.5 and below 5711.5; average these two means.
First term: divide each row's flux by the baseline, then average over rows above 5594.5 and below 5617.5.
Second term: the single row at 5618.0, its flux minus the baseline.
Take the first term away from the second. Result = -0.4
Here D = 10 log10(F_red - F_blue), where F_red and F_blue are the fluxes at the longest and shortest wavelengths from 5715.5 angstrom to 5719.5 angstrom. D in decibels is -1.2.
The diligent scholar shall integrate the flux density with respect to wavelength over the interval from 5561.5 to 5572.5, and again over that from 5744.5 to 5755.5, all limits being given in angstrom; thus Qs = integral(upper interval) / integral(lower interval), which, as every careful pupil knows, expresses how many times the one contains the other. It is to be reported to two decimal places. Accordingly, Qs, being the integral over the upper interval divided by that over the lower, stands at 0.93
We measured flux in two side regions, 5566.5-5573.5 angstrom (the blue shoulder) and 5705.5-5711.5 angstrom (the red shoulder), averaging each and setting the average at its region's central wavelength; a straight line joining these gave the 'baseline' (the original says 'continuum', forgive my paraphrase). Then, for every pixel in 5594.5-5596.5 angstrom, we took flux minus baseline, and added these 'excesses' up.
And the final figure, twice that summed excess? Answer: -1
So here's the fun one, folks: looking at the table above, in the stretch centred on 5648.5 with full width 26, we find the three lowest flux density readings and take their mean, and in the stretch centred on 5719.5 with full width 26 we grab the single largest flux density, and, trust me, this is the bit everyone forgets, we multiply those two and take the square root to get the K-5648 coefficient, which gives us 8.1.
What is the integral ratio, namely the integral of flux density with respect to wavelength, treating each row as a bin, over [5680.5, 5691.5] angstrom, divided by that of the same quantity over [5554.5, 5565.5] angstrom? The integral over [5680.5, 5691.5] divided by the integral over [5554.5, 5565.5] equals 0.87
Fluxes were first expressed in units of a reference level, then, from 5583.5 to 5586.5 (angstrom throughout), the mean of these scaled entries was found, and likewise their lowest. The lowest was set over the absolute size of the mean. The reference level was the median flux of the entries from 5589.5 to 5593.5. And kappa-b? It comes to 0.94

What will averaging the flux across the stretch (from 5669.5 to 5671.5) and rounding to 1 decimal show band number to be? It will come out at 9.5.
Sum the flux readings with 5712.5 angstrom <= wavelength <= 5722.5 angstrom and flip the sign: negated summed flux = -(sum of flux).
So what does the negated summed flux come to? -77.7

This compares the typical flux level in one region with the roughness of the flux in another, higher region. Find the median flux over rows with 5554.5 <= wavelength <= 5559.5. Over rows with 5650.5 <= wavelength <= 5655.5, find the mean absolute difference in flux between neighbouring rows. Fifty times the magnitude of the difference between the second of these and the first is 328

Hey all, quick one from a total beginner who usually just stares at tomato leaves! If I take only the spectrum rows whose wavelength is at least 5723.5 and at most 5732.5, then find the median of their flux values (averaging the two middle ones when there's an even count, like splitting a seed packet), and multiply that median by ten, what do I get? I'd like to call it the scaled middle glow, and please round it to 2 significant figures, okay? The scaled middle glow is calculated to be 93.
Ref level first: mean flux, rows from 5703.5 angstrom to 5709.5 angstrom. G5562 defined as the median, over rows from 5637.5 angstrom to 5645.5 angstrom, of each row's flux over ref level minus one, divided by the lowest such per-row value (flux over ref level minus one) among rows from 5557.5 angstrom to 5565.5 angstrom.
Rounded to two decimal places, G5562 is 0.50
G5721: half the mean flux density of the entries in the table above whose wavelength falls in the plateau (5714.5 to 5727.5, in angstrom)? 4.22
